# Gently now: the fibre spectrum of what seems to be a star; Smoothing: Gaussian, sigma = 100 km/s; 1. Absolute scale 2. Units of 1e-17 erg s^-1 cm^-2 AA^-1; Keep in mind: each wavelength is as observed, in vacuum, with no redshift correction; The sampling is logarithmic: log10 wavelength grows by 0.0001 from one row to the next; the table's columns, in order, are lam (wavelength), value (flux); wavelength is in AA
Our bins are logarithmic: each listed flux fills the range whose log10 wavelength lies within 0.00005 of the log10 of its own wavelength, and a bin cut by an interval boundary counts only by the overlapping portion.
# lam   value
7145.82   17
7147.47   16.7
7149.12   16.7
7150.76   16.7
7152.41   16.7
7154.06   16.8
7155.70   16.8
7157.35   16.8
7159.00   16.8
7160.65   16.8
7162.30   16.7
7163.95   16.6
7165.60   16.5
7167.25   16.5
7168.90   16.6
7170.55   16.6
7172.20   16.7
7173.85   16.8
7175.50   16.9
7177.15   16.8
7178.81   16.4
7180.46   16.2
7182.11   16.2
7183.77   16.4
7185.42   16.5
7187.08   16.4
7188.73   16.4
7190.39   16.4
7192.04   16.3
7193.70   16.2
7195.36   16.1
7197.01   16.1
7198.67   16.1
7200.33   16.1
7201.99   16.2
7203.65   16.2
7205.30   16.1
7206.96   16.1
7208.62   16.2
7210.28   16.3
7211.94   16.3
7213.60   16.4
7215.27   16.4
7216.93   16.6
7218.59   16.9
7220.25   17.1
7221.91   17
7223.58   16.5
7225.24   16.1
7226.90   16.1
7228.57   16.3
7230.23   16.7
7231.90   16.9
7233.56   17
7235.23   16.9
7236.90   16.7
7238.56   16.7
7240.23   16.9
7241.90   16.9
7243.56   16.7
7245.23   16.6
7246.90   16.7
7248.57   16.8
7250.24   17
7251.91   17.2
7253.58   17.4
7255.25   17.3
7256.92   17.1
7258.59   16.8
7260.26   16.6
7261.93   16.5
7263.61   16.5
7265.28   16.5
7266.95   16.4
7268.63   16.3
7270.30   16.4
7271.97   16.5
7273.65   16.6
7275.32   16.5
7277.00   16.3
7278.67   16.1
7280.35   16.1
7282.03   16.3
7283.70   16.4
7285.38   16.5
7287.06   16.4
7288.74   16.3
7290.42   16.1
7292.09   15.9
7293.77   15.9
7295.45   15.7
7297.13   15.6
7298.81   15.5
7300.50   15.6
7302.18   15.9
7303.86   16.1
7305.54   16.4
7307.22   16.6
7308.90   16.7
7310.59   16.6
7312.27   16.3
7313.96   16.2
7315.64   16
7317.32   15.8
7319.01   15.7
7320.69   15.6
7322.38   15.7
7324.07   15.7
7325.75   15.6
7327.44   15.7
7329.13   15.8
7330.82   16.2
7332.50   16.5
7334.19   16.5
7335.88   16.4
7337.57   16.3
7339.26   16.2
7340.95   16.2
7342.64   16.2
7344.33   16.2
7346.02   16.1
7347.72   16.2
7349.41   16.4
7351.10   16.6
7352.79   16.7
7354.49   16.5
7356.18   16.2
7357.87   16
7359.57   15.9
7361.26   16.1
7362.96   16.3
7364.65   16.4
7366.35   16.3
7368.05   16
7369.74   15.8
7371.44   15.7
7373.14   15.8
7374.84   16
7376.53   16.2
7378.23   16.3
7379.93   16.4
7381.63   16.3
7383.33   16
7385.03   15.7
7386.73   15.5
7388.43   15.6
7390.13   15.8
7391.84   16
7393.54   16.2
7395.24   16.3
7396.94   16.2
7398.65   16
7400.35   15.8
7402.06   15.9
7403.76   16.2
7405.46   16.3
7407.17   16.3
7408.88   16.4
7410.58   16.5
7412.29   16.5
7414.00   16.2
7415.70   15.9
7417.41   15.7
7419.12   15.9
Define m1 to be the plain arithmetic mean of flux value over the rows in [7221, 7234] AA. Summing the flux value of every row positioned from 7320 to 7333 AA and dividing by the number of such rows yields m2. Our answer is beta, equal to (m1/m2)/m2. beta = 0.0660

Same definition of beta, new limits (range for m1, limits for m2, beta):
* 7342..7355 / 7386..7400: 0.0643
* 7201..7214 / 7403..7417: 0.0612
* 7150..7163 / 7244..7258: 0.0579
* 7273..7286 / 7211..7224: 0.0590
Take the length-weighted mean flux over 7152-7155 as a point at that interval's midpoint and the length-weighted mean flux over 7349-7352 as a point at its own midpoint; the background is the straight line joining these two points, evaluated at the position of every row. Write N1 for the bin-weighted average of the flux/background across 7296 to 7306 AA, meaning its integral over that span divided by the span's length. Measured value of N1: 0.95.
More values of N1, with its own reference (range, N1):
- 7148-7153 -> 0.99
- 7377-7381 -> 0.99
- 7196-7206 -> 0.97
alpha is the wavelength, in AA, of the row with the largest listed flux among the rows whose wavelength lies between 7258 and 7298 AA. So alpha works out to 7258.59 AA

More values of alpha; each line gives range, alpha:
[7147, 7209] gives 7175.50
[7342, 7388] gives 7352.79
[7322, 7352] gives 7351.10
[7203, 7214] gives 7213.60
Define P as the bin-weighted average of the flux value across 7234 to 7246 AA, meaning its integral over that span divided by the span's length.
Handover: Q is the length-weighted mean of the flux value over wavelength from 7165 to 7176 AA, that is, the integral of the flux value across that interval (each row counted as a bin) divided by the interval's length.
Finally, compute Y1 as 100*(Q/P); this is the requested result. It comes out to 99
